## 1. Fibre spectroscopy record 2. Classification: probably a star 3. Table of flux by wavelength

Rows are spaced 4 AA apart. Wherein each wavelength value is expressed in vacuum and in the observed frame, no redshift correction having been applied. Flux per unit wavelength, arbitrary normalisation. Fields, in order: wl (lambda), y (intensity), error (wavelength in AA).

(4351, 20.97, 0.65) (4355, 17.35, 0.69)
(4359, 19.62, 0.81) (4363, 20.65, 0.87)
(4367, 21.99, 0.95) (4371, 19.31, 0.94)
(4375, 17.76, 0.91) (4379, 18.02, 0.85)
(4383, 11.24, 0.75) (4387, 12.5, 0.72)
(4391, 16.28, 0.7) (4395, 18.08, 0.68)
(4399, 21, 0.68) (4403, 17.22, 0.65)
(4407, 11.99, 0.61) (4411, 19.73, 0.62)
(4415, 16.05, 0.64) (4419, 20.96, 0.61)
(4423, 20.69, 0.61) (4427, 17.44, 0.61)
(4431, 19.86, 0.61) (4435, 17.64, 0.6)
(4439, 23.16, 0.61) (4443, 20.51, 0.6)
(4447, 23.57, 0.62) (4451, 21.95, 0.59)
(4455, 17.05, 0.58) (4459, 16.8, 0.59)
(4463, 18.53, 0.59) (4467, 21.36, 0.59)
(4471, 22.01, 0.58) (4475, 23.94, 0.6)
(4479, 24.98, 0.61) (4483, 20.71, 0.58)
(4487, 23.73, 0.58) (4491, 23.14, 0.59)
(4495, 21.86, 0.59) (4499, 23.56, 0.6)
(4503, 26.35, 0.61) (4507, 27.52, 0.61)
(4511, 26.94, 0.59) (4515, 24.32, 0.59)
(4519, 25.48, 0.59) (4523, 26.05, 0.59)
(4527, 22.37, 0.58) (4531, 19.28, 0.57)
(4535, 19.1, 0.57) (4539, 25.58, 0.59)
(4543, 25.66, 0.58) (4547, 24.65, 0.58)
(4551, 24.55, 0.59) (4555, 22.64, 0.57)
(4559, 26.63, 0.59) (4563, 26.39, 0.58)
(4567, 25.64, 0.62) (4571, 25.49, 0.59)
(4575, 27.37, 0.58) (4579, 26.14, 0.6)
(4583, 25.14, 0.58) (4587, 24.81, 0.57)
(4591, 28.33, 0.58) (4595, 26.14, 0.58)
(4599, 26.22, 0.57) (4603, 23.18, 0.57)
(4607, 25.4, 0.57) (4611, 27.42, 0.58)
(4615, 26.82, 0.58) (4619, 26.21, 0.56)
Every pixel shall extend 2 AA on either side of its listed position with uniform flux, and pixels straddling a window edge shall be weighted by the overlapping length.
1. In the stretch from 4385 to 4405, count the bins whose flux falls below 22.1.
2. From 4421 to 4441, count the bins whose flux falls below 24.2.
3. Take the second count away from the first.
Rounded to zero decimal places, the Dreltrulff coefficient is 0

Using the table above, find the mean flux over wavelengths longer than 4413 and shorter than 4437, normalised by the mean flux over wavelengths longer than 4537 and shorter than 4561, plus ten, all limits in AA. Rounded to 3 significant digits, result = 10.8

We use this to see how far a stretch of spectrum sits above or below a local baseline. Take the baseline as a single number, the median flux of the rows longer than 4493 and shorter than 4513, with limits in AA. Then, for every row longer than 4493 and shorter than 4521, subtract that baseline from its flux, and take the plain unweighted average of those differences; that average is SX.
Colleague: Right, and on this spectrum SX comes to -1.2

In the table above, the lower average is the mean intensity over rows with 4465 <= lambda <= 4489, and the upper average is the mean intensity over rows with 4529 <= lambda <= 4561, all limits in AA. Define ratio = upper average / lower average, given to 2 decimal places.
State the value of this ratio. 1.03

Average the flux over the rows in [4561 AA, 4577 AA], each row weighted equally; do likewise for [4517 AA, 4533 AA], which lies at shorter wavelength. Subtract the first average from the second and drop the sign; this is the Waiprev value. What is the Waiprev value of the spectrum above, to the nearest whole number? 3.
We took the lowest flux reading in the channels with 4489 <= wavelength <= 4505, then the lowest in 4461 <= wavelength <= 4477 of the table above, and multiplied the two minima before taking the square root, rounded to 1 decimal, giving 20.1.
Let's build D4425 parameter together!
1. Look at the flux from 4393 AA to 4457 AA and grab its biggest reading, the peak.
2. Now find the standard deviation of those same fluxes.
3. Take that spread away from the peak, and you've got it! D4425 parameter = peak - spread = 21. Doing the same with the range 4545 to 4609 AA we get 27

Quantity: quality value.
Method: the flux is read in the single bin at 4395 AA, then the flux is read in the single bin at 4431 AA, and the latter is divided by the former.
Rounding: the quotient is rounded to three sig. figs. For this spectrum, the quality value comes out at 1.10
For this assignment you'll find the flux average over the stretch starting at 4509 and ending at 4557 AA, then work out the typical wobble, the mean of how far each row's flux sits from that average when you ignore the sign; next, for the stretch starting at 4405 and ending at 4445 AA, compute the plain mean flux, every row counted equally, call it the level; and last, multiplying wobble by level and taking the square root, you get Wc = 6.2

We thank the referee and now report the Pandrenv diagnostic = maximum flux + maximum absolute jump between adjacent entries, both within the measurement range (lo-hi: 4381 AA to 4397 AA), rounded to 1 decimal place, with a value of 21.9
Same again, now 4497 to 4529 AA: 31.2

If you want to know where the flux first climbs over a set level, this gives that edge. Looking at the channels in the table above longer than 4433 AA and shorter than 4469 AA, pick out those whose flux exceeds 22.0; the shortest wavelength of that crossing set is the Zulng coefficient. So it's 4439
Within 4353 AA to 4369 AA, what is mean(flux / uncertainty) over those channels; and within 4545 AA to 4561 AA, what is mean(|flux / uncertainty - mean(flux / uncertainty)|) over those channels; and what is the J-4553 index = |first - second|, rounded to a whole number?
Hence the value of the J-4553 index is 22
